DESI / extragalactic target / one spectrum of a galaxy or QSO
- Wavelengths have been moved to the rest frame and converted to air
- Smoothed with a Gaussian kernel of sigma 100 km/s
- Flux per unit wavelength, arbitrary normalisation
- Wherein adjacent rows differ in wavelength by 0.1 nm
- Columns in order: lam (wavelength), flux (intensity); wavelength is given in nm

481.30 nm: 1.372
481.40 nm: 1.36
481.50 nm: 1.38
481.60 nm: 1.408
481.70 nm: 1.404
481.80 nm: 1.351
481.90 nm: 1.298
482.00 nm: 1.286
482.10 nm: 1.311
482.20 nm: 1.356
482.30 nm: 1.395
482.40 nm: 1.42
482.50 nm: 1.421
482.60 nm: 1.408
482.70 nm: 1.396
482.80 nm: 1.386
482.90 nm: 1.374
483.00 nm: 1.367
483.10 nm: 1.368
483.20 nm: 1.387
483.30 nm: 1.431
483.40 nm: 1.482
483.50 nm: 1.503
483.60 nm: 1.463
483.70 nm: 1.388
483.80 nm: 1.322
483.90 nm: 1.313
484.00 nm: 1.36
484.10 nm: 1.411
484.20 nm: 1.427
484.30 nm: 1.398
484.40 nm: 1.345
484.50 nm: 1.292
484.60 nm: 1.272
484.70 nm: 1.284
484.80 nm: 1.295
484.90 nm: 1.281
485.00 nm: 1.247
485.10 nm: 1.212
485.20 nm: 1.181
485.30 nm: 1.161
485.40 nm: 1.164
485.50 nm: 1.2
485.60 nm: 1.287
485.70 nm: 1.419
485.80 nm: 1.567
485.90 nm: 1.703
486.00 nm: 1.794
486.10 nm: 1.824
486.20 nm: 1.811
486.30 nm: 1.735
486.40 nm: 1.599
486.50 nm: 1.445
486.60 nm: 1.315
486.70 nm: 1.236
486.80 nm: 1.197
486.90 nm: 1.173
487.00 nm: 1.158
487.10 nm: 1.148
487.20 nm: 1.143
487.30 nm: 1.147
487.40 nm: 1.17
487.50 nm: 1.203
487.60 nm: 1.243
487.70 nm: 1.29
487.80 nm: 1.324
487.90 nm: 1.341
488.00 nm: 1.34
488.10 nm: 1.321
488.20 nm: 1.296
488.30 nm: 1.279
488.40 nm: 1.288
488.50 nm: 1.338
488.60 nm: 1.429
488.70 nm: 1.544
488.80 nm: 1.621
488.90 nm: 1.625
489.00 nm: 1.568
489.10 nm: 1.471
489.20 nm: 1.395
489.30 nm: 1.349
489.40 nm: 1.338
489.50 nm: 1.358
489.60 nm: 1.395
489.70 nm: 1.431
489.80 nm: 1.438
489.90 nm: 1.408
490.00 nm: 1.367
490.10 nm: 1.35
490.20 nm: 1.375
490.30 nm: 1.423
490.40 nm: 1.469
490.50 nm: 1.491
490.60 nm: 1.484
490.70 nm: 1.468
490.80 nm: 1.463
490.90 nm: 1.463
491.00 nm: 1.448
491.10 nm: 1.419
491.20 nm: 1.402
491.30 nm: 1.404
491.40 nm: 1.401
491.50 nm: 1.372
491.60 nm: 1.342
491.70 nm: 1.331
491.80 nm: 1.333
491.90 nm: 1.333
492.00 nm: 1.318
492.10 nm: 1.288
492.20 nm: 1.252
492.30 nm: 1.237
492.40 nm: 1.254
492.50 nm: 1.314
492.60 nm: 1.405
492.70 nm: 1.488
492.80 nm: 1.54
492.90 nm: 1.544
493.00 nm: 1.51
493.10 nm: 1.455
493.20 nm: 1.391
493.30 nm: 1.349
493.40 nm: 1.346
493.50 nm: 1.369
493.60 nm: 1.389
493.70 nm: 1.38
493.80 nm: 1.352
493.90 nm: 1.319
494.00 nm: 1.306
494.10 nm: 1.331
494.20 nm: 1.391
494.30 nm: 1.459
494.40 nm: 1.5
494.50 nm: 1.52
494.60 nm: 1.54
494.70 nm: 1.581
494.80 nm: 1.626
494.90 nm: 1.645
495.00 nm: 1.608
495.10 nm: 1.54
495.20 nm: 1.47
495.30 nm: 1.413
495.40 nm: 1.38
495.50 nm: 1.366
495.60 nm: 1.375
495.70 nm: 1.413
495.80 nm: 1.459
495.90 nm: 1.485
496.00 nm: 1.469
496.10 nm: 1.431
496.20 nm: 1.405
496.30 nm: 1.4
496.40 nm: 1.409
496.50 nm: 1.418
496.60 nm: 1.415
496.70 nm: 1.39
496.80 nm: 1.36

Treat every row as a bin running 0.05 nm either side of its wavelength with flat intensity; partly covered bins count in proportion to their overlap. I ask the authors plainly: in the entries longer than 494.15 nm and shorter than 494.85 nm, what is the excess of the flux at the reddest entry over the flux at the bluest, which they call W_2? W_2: 0.235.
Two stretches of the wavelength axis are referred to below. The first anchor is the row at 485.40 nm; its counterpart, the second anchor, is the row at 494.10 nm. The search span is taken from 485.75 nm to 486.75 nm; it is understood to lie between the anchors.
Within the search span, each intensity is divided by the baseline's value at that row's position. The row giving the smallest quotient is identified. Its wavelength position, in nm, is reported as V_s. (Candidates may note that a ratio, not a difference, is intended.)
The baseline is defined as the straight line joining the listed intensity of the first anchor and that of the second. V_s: 486.70 nm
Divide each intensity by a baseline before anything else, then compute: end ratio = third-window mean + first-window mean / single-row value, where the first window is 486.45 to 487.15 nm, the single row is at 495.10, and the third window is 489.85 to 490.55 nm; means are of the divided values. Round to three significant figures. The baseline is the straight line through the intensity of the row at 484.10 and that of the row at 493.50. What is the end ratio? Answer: 1.80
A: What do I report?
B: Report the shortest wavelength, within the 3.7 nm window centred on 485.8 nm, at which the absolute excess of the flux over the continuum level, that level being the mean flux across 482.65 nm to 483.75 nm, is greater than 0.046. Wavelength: 484.00 nm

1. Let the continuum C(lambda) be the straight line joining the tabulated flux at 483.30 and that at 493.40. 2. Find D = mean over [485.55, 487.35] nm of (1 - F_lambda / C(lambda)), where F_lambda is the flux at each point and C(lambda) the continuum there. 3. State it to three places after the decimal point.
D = -0.016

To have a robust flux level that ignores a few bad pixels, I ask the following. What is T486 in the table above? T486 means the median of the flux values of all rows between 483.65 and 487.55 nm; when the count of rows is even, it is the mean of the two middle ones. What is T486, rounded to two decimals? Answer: 1.29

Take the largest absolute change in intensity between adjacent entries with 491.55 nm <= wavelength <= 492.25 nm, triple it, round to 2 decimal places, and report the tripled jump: 0.11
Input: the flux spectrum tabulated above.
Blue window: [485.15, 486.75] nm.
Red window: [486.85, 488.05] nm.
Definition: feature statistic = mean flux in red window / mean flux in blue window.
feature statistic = 0.84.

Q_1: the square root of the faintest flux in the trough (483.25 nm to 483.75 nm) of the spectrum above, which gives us 1.178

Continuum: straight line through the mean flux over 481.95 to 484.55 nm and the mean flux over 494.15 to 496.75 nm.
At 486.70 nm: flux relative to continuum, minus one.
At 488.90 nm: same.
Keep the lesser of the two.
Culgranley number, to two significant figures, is -0.12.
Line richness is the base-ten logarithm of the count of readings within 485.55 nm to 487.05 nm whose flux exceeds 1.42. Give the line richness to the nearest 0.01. 0.90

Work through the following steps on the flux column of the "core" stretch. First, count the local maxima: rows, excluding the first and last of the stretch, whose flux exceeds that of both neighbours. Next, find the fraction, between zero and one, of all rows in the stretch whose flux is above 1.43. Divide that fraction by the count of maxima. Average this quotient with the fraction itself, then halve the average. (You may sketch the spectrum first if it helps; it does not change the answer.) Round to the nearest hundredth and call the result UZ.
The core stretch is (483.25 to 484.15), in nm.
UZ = 0.22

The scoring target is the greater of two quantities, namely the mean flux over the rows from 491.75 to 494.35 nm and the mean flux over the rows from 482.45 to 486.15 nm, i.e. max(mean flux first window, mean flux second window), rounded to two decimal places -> 1.38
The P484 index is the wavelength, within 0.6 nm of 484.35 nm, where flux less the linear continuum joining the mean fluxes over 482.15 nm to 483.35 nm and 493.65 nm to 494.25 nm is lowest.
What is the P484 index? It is 484.60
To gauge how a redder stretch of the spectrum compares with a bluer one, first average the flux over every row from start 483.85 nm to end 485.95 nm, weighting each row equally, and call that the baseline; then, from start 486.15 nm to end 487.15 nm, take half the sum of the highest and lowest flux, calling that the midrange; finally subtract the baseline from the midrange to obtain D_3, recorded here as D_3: 0.15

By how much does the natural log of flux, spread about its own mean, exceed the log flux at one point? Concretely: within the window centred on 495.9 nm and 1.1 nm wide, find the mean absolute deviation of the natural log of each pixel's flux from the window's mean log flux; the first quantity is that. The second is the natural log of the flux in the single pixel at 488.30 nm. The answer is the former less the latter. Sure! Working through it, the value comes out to -0.22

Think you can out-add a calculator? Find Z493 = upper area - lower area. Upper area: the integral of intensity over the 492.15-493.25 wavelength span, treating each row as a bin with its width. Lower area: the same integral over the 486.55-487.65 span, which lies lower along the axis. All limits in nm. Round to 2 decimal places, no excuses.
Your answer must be 0.23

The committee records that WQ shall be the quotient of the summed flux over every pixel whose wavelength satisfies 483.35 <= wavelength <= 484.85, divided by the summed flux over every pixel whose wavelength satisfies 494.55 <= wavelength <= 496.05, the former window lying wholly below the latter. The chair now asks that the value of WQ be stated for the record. 0.92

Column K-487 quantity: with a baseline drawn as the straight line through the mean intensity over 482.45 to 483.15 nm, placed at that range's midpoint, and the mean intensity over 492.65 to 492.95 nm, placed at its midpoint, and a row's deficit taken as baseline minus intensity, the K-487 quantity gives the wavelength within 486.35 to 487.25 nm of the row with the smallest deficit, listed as 486.40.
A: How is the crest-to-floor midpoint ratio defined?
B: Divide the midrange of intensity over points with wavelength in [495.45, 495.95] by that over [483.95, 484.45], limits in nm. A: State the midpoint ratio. 1.03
